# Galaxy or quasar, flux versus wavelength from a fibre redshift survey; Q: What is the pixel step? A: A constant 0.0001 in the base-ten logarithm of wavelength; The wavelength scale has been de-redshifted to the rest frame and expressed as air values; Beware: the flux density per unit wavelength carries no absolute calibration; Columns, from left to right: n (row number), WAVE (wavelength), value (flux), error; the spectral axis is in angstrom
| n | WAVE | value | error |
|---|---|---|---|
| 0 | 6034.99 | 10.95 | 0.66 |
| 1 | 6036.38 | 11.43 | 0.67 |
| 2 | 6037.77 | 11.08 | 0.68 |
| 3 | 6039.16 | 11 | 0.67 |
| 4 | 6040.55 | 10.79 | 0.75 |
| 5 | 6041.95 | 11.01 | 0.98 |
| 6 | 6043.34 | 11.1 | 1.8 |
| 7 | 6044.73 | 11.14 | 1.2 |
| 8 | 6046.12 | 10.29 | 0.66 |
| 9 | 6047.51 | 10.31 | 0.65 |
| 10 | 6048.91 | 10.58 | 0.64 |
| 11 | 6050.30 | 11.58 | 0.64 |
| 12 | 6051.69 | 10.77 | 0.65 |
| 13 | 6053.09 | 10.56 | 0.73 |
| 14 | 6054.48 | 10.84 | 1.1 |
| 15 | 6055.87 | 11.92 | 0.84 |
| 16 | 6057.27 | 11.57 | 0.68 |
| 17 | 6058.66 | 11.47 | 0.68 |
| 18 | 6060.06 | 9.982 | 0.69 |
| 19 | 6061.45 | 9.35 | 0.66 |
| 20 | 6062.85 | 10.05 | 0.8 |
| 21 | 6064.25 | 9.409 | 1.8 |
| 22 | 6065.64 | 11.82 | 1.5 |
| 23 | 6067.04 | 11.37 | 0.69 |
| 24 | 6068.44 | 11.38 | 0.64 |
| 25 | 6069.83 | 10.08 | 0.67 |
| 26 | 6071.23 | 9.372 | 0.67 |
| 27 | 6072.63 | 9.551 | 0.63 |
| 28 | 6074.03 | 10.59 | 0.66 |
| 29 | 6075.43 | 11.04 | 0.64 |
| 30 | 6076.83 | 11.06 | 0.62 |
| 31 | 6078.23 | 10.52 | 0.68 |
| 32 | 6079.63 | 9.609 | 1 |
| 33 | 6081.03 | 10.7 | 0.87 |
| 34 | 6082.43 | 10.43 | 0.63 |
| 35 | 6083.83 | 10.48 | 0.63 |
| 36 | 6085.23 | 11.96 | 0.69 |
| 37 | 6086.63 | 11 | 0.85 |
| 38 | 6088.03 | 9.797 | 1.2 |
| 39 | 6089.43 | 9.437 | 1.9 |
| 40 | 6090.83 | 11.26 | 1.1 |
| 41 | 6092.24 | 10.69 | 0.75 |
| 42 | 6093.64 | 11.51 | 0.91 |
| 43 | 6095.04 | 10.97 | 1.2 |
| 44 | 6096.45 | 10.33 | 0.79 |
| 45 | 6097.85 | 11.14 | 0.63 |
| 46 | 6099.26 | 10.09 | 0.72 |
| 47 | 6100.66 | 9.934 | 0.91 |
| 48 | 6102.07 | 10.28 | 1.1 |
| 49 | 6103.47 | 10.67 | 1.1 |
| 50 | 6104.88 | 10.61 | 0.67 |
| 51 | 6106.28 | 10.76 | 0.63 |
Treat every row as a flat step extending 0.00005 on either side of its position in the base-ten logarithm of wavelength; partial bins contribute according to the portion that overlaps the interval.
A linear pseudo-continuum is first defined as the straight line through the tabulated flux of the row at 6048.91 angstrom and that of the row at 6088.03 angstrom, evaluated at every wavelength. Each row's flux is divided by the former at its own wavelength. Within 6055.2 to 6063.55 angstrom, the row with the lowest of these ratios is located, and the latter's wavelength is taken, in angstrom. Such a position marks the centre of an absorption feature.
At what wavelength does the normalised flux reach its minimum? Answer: 6061.45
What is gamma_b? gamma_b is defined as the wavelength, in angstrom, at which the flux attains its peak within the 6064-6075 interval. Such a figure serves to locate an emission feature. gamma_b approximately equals 6065.64 angstrom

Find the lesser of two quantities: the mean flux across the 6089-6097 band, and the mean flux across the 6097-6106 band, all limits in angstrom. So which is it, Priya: 10.5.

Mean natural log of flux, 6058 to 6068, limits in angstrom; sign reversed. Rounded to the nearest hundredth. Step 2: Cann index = -2.35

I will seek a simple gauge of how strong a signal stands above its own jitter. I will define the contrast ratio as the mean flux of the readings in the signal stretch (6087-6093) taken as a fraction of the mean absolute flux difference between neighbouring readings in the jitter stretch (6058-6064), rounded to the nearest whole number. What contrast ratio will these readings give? 11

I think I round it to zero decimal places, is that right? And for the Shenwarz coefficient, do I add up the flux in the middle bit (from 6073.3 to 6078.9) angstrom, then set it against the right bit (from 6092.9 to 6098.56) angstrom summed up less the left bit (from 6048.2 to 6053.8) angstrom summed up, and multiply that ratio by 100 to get 9393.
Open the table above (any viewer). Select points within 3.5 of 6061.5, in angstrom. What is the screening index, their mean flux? 10.1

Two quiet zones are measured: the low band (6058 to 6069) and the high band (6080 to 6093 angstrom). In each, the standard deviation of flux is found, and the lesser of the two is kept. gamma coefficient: 0.7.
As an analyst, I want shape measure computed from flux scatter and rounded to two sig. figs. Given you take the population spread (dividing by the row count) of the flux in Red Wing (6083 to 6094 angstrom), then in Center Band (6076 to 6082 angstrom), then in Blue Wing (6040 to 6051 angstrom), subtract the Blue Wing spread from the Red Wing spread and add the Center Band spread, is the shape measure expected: 0.91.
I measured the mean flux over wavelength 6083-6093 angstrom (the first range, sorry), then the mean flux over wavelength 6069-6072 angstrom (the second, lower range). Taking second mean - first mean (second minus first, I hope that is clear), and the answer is -0.9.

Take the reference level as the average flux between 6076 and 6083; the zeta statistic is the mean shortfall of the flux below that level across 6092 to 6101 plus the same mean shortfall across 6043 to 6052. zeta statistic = -0.56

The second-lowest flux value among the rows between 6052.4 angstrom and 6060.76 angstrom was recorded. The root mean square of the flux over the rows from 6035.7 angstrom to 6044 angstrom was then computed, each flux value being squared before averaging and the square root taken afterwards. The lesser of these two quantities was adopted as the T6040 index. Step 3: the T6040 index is 10.6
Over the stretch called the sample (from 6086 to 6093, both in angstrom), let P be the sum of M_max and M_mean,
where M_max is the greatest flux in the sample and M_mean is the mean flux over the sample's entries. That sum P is 21.7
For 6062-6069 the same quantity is 22.6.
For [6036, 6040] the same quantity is 22.6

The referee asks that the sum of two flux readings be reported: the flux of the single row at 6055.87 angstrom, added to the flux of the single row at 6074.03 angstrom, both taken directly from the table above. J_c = 22.5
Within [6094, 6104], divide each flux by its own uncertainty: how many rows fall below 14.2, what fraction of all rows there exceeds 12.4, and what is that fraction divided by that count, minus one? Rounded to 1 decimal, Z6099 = -0.9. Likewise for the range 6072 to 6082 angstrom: -0.6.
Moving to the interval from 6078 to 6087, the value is -0.8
